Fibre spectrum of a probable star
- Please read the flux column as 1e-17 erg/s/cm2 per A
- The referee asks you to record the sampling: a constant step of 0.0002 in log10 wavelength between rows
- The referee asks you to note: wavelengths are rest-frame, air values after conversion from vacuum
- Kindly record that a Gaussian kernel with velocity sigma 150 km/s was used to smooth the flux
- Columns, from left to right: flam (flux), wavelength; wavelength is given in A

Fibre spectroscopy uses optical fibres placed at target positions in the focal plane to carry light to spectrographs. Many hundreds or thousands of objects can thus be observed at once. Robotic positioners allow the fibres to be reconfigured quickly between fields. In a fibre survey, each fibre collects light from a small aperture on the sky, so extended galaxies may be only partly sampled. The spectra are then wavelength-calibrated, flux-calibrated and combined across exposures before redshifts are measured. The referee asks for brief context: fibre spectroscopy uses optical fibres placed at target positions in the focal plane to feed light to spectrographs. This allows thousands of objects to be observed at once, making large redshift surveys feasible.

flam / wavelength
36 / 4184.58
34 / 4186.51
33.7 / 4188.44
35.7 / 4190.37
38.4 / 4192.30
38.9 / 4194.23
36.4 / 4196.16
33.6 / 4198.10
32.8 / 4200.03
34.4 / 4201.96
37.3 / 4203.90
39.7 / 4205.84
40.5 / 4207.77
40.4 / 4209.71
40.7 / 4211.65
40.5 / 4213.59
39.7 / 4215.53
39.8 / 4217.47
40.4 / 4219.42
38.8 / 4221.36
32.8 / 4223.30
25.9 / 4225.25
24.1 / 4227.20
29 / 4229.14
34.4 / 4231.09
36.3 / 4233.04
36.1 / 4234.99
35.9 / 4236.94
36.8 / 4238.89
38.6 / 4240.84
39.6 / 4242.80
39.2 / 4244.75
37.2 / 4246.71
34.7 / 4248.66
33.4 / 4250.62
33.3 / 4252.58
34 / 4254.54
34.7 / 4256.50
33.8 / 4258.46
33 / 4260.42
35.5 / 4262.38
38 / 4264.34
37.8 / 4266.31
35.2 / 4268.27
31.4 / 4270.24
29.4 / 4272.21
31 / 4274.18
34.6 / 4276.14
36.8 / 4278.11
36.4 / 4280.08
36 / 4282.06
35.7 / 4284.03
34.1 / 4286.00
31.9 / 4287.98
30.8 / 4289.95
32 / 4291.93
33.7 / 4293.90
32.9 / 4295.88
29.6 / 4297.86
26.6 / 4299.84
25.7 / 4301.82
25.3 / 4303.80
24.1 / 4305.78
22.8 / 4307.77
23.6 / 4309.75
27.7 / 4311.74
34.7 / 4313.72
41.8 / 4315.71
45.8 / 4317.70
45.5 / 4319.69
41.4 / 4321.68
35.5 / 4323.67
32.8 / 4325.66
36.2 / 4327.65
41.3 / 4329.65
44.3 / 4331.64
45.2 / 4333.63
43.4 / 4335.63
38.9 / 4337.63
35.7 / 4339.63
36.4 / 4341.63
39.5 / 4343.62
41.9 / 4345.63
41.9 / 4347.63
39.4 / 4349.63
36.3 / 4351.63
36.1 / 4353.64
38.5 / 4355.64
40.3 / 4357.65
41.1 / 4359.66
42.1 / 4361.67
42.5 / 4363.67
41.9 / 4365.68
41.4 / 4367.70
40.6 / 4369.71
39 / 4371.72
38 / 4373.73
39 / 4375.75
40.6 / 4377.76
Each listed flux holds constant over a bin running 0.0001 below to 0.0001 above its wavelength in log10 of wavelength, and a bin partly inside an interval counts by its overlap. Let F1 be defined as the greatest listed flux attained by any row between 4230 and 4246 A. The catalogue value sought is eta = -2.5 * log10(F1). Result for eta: -3.99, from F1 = 39.6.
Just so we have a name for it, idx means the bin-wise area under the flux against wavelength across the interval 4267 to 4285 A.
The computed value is 614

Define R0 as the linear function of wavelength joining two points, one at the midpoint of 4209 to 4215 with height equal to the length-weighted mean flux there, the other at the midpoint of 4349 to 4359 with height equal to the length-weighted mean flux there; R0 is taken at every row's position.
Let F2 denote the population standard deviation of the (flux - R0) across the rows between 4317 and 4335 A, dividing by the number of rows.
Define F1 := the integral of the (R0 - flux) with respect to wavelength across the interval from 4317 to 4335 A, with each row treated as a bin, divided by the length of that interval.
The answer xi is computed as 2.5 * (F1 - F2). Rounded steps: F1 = -2.2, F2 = 4.6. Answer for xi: -17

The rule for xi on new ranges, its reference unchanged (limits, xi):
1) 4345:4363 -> -9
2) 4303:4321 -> -8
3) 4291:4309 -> 18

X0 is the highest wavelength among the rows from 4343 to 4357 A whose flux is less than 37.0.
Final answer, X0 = 4353.64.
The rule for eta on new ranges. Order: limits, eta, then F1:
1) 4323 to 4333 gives -4.12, 44.3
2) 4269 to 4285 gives -3.91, 36.8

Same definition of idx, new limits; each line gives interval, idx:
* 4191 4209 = 665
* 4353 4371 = 730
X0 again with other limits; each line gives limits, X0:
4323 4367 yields 4353.64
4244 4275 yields 4274.18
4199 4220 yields 4201.96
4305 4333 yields 4327.65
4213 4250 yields 4248.66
